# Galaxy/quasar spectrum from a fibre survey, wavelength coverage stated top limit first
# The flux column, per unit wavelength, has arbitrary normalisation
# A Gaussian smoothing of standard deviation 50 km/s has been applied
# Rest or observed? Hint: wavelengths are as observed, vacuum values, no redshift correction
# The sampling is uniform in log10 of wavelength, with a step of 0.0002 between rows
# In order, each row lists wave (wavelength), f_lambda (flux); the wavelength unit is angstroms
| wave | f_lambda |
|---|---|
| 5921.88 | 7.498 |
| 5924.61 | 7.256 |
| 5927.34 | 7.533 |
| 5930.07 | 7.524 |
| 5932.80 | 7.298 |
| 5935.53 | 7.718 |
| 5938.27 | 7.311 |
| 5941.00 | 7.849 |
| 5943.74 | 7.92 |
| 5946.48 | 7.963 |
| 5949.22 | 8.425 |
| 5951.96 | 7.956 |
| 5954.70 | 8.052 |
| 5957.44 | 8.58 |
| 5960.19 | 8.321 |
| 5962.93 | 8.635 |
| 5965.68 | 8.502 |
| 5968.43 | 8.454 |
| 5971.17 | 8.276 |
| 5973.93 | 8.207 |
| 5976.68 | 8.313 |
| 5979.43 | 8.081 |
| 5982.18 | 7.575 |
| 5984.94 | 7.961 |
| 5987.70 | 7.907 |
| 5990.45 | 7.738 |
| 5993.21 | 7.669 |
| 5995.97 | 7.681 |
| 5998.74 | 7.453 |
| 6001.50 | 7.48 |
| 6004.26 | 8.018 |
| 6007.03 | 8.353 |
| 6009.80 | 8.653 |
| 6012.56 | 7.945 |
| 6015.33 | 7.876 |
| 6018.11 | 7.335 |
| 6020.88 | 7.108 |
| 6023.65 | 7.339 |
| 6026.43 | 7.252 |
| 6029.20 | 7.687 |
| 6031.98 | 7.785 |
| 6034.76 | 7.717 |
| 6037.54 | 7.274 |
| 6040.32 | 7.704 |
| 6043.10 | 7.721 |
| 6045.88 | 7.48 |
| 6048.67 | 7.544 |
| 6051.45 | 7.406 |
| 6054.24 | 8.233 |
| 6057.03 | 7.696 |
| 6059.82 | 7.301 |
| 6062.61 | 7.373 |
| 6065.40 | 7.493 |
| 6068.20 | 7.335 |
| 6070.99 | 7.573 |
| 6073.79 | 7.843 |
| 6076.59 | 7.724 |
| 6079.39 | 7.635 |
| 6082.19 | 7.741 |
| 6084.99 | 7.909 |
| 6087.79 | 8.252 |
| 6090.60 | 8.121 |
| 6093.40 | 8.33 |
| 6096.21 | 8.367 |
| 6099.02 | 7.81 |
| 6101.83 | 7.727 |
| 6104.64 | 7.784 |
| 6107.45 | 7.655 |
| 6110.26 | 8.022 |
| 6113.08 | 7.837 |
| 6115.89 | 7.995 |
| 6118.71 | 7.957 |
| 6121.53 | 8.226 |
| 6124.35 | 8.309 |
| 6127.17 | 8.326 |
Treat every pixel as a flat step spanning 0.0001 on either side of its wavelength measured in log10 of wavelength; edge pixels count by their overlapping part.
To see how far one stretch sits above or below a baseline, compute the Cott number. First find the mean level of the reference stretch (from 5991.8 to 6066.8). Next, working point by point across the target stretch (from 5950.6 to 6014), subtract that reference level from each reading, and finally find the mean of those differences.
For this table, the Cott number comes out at 0.43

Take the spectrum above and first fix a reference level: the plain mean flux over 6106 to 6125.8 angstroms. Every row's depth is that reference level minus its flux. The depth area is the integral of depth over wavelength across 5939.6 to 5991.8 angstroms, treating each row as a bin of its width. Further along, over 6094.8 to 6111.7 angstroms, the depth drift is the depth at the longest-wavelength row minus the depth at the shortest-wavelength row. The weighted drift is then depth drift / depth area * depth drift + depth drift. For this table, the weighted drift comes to 0.33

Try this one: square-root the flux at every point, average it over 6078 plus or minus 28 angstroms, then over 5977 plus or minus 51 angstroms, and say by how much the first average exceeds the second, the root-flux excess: -0.020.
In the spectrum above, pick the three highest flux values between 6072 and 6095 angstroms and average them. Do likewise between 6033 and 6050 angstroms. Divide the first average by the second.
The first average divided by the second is 1.07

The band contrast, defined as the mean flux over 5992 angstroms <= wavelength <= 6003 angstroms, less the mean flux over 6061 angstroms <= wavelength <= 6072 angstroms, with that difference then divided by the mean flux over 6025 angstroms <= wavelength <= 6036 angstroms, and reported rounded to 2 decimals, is 0.02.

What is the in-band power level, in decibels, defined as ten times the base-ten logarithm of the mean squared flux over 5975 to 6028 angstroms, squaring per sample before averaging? 17.8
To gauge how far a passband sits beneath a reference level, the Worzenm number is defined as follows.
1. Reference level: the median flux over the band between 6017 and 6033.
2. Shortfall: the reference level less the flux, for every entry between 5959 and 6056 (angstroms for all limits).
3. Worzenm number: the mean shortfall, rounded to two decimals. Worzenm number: -0.51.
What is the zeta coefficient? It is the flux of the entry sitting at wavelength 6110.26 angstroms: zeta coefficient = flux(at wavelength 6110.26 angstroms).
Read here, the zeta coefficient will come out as 8.022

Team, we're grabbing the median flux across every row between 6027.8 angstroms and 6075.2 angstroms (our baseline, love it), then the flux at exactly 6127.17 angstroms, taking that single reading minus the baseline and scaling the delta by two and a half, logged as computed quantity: 1.9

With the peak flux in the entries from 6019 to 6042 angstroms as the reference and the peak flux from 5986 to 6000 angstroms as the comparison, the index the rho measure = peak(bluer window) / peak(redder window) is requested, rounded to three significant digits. 1.02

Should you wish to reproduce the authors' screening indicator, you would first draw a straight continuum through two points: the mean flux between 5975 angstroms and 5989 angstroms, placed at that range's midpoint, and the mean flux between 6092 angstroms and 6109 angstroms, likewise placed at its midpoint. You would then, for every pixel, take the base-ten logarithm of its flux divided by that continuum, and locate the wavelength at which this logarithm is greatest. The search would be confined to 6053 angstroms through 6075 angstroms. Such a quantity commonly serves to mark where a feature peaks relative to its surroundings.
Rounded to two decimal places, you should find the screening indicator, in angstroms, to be 6054.24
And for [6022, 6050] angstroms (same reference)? 6031.98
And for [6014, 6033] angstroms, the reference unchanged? 6015.33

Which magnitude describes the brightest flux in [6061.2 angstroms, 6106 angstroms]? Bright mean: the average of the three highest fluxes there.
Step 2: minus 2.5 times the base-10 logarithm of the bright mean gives -2.30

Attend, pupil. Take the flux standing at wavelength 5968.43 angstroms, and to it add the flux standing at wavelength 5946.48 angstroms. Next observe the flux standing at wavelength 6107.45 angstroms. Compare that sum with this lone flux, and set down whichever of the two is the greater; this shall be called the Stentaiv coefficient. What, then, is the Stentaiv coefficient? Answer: 16.4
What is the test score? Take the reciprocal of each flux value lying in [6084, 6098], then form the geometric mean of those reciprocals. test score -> 0.122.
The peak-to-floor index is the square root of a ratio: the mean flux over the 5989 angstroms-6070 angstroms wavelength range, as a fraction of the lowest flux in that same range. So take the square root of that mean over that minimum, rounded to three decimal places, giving 1.037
